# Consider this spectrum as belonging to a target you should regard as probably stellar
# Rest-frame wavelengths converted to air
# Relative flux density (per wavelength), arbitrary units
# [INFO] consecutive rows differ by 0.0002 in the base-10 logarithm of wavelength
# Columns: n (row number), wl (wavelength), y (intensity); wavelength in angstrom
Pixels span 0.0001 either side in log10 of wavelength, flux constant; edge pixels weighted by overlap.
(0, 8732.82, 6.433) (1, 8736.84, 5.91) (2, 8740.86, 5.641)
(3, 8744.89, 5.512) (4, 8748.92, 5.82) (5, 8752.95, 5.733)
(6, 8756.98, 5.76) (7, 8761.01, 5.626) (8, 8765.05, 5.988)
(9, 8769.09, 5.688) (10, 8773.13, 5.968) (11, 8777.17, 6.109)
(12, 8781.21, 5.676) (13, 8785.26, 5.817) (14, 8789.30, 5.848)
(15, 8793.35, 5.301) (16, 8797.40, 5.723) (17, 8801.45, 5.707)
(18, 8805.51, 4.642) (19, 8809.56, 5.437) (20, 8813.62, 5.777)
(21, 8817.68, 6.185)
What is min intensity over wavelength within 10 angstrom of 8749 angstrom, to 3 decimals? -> 5.512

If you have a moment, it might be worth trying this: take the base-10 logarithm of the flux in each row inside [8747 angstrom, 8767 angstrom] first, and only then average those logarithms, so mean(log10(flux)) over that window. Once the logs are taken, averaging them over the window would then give 0.762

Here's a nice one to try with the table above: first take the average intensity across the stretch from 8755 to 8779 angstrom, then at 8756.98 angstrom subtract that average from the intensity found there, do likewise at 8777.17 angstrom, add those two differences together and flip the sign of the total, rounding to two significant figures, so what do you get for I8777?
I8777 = -0.16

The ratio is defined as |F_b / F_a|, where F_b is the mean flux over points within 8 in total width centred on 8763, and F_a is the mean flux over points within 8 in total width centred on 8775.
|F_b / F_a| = 0.96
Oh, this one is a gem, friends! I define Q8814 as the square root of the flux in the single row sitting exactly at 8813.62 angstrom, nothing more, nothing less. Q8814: 2.40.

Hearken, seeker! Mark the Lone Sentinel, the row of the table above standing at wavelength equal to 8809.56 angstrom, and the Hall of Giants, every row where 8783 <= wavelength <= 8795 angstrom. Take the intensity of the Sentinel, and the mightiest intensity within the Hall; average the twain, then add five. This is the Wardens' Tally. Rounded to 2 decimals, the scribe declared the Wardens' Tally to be 10.64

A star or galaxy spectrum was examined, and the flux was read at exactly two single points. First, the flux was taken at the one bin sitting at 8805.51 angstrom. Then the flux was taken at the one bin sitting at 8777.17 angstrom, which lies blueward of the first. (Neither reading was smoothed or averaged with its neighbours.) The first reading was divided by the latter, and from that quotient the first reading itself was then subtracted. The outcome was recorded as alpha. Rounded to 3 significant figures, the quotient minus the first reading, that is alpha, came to -3.88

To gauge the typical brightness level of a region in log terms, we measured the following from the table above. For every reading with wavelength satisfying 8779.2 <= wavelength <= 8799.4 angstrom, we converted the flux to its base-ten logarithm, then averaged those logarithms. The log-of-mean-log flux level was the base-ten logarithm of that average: -0.123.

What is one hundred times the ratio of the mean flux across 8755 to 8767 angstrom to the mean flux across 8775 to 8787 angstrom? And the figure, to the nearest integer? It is 99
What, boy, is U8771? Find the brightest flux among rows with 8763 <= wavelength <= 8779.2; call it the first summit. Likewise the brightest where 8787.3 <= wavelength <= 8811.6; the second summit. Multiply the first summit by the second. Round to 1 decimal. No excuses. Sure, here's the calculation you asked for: 35.7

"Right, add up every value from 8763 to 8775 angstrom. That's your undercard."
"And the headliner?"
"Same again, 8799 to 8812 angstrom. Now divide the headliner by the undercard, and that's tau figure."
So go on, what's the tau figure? 0.89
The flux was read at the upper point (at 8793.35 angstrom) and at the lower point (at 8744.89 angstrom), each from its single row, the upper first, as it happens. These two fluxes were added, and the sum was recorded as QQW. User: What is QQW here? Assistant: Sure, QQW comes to 10.8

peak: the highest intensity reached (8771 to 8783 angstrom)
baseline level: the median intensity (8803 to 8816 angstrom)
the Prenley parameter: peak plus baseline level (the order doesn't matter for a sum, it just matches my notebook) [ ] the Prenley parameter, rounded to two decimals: 11.55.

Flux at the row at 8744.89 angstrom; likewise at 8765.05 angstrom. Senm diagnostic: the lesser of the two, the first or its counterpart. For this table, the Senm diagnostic 5.51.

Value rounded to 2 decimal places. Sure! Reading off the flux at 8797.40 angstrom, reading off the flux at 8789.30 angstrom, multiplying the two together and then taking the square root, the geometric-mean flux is 5.79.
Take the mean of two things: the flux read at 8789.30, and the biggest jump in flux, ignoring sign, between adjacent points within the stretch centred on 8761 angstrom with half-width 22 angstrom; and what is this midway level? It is 3.14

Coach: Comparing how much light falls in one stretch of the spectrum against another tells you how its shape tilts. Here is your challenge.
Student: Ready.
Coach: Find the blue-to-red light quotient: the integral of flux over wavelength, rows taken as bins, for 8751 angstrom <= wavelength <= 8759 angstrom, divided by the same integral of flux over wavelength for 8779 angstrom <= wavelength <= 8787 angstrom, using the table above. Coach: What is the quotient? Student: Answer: 1.00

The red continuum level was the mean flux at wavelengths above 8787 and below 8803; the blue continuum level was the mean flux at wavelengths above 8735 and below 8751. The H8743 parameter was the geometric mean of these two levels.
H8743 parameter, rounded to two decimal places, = 5.68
